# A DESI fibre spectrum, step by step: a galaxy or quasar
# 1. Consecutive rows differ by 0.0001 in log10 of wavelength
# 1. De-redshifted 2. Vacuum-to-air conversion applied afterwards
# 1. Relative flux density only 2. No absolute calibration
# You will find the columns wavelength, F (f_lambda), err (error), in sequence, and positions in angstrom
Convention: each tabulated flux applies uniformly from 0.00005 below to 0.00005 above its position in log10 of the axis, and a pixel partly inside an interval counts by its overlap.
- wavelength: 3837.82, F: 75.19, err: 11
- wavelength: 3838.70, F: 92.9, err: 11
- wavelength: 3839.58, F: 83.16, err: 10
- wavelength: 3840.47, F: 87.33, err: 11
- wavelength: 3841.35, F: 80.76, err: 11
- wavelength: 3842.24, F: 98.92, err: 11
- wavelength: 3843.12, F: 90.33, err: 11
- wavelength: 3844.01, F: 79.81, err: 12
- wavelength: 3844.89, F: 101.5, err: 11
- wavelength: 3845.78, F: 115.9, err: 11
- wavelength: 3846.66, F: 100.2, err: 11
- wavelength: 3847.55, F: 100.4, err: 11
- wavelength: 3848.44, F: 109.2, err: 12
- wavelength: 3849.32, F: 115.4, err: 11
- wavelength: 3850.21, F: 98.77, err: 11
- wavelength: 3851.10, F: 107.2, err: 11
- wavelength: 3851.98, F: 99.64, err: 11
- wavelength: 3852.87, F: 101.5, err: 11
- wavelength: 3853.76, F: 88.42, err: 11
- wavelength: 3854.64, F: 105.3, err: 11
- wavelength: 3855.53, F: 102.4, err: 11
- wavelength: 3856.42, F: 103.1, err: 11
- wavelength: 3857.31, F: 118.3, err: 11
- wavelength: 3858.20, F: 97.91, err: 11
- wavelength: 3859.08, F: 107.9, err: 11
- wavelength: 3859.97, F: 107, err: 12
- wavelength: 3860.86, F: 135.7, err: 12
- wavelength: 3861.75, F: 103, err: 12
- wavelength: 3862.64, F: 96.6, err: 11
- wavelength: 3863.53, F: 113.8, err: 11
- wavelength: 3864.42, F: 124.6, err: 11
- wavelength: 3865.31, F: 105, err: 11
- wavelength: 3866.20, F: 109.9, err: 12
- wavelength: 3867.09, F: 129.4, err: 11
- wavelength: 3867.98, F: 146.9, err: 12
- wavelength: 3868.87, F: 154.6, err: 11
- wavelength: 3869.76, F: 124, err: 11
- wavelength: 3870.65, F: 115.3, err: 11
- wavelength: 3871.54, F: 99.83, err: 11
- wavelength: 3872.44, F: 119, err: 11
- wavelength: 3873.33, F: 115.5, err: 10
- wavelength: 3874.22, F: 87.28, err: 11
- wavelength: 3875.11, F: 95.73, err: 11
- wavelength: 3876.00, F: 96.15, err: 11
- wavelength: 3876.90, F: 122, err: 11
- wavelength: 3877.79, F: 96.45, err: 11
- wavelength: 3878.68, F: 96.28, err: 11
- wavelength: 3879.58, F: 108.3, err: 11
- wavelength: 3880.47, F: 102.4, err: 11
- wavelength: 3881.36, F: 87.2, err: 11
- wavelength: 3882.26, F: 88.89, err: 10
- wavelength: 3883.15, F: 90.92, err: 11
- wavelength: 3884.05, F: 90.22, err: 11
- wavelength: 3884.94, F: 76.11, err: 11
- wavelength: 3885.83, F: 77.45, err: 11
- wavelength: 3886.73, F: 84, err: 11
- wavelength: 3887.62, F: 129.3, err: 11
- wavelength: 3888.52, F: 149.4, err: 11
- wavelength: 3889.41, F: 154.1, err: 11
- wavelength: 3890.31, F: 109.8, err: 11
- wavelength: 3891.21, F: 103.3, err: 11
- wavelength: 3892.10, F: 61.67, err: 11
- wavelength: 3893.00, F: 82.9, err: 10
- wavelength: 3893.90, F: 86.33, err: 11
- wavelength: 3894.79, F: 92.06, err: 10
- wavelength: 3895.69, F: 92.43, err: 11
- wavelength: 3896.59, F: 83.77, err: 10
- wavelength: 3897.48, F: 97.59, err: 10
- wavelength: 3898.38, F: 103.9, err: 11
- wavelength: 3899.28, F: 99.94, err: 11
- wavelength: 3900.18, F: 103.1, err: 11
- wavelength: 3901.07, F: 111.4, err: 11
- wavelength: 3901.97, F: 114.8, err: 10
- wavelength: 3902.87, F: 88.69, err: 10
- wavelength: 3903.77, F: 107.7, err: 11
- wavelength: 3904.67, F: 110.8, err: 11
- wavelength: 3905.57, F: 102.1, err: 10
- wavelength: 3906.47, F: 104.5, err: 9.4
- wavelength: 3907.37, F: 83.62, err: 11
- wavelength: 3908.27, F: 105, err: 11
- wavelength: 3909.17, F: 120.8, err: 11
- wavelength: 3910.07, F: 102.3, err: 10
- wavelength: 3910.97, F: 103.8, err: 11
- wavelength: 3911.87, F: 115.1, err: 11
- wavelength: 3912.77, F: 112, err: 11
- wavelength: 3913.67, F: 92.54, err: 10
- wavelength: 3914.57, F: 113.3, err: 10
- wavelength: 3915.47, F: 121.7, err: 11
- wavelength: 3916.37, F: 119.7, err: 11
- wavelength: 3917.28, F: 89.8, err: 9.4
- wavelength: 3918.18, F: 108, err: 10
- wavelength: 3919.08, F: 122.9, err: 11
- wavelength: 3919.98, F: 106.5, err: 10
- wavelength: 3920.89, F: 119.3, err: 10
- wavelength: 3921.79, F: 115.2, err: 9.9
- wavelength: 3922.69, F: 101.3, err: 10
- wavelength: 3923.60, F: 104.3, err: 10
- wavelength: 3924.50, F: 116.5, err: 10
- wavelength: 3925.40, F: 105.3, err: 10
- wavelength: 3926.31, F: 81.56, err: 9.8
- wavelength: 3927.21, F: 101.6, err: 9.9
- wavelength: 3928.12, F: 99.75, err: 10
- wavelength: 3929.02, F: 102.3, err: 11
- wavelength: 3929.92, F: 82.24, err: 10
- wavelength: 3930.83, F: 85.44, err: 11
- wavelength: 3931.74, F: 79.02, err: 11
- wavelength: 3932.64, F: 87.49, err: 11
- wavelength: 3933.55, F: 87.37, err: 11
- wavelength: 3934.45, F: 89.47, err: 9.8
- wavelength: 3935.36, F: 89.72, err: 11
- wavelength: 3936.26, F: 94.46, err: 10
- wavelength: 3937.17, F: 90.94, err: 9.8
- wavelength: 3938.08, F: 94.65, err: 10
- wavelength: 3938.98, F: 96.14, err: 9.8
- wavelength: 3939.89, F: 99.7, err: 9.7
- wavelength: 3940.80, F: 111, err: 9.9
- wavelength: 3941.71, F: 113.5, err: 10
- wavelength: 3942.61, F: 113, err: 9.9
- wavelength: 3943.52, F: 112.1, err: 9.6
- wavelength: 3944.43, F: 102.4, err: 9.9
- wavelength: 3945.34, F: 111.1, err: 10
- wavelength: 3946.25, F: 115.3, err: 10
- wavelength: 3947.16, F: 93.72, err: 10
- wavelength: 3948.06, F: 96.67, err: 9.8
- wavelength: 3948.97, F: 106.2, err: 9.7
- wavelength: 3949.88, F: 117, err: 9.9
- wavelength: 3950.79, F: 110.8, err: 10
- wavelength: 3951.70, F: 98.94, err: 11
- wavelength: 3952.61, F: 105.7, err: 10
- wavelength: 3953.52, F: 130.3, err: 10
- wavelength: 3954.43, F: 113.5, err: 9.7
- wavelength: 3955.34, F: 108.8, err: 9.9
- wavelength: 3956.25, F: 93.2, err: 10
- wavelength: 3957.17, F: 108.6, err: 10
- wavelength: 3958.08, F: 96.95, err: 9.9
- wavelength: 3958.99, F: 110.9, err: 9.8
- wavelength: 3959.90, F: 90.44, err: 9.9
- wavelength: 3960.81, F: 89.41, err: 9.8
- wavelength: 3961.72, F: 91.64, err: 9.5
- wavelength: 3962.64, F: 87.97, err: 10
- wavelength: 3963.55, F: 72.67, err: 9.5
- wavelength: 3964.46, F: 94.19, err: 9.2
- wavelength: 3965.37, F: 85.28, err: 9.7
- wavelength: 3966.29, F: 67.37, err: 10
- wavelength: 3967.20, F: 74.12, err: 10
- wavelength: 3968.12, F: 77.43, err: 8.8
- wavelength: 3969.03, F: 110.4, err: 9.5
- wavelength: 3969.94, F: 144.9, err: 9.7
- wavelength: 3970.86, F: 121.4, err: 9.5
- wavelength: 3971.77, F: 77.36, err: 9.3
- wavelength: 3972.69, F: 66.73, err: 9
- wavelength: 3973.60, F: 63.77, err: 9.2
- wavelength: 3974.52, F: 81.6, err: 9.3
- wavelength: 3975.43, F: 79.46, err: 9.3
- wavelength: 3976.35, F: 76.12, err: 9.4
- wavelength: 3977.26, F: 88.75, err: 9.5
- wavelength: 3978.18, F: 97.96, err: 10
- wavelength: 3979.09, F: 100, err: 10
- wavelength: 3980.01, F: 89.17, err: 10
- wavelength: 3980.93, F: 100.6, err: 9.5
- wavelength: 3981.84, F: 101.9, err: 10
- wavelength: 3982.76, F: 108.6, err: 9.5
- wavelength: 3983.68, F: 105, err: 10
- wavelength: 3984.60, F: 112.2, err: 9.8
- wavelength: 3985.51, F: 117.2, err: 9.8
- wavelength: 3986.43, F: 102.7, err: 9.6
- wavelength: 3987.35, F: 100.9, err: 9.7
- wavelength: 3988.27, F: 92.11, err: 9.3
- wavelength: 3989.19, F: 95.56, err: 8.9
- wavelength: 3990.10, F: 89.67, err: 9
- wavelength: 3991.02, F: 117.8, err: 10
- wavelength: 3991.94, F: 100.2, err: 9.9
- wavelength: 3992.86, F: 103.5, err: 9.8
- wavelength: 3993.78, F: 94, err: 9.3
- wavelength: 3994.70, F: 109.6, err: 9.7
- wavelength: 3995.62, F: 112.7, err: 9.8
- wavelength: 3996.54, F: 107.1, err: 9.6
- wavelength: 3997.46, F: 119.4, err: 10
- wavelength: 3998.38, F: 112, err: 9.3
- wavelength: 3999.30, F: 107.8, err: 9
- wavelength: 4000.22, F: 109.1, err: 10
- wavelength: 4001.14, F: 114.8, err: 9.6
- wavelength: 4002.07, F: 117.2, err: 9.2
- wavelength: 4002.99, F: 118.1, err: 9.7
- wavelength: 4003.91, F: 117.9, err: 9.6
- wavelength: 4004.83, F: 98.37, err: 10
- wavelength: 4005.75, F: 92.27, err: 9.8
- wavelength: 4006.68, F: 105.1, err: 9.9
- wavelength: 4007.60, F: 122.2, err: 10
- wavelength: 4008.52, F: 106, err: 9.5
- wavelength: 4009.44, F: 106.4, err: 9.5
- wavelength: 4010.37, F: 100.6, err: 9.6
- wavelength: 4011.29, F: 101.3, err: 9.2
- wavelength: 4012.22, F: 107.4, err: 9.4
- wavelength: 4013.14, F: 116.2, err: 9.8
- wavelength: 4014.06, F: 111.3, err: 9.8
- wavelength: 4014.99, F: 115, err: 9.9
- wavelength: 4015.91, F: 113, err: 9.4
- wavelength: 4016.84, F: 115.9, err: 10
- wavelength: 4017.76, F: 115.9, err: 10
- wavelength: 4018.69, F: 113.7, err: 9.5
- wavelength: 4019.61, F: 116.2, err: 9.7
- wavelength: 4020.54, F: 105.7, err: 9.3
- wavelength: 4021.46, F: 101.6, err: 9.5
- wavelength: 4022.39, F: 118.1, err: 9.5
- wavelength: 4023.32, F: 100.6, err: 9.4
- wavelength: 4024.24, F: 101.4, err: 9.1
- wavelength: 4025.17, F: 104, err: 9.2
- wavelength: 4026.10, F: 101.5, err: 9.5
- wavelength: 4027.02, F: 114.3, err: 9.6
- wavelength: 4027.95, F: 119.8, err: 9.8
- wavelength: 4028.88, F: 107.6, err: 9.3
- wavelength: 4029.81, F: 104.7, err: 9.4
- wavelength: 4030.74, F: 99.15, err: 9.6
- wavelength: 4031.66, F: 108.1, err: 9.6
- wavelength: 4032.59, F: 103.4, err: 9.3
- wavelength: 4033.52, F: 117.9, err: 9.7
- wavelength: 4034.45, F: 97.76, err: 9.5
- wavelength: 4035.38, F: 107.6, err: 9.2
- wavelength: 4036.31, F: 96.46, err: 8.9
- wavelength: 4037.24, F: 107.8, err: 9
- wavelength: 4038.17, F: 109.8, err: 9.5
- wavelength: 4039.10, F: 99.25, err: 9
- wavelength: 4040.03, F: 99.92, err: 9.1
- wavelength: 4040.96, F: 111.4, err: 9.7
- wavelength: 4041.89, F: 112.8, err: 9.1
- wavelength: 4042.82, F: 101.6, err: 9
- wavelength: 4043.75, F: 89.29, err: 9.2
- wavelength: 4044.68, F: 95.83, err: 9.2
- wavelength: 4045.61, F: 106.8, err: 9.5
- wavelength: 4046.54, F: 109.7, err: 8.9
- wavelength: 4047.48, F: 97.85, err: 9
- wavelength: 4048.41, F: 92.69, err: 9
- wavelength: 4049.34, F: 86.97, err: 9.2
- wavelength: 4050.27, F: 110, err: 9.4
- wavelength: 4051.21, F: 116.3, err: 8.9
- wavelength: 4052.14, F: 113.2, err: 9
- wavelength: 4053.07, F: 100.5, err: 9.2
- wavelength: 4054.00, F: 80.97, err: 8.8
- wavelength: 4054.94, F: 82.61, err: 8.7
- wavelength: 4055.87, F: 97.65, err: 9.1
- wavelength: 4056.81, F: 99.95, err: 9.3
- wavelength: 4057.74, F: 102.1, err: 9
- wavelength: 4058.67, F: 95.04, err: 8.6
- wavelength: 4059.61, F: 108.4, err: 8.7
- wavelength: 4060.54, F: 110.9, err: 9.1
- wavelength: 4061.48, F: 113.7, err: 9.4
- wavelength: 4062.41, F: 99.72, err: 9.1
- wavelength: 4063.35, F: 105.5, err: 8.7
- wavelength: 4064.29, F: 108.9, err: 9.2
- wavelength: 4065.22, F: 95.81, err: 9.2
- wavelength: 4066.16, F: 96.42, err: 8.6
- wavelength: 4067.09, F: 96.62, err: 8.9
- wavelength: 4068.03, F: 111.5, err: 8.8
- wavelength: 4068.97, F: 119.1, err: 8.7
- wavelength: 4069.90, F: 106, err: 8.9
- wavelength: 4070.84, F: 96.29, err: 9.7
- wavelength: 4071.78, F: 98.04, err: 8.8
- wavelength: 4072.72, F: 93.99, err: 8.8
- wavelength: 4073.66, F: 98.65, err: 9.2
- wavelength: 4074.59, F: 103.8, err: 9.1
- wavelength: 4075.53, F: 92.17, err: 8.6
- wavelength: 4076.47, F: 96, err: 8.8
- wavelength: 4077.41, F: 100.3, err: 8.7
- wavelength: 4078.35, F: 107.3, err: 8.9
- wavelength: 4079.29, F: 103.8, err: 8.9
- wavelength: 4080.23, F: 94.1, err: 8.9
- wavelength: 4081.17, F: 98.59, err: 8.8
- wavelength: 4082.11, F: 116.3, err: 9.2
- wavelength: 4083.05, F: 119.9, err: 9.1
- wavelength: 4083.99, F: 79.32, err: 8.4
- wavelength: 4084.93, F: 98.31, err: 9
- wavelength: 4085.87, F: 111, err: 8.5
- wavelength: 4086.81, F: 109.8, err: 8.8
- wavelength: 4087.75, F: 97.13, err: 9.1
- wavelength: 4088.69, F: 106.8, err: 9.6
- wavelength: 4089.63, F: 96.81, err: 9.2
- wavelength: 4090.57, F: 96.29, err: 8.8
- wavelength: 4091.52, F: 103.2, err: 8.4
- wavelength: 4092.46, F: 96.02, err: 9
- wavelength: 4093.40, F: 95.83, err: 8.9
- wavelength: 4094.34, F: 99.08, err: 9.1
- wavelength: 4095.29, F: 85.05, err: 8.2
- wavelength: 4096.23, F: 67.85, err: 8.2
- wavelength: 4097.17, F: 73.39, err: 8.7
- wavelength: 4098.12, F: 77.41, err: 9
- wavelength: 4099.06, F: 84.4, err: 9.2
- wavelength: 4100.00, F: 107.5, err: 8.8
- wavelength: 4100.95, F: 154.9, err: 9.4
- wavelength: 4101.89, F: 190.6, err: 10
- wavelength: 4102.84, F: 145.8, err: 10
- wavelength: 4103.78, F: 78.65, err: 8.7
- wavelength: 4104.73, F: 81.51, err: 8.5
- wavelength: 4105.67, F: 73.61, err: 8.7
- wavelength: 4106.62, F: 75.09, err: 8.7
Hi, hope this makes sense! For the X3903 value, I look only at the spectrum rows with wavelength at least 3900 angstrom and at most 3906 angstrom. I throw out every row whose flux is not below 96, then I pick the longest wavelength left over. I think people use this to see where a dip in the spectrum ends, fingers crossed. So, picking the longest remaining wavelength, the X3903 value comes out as 3902.87 angstrom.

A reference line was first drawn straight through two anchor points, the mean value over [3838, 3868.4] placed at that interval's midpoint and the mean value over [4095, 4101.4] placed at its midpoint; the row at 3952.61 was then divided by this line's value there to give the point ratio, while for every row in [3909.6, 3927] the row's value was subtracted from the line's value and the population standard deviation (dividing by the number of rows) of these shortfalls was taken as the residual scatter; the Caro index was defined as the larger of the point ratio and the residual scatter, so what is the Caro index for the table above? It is 11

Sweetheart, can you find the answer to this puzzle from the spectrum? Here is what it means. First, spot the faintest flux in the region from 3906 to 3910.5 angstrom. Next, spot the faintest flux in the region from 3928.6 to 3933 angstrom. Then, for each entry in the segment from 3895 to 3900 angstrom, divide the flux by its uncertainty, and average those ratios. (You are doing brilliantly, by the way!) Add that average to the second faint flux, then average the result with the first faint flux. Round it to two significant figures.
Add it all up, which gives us 86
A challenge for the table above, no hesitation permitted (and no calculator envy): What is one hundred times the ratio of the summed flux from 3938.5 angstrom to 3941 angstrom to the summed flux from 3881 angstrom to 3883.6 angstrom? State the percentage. 115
